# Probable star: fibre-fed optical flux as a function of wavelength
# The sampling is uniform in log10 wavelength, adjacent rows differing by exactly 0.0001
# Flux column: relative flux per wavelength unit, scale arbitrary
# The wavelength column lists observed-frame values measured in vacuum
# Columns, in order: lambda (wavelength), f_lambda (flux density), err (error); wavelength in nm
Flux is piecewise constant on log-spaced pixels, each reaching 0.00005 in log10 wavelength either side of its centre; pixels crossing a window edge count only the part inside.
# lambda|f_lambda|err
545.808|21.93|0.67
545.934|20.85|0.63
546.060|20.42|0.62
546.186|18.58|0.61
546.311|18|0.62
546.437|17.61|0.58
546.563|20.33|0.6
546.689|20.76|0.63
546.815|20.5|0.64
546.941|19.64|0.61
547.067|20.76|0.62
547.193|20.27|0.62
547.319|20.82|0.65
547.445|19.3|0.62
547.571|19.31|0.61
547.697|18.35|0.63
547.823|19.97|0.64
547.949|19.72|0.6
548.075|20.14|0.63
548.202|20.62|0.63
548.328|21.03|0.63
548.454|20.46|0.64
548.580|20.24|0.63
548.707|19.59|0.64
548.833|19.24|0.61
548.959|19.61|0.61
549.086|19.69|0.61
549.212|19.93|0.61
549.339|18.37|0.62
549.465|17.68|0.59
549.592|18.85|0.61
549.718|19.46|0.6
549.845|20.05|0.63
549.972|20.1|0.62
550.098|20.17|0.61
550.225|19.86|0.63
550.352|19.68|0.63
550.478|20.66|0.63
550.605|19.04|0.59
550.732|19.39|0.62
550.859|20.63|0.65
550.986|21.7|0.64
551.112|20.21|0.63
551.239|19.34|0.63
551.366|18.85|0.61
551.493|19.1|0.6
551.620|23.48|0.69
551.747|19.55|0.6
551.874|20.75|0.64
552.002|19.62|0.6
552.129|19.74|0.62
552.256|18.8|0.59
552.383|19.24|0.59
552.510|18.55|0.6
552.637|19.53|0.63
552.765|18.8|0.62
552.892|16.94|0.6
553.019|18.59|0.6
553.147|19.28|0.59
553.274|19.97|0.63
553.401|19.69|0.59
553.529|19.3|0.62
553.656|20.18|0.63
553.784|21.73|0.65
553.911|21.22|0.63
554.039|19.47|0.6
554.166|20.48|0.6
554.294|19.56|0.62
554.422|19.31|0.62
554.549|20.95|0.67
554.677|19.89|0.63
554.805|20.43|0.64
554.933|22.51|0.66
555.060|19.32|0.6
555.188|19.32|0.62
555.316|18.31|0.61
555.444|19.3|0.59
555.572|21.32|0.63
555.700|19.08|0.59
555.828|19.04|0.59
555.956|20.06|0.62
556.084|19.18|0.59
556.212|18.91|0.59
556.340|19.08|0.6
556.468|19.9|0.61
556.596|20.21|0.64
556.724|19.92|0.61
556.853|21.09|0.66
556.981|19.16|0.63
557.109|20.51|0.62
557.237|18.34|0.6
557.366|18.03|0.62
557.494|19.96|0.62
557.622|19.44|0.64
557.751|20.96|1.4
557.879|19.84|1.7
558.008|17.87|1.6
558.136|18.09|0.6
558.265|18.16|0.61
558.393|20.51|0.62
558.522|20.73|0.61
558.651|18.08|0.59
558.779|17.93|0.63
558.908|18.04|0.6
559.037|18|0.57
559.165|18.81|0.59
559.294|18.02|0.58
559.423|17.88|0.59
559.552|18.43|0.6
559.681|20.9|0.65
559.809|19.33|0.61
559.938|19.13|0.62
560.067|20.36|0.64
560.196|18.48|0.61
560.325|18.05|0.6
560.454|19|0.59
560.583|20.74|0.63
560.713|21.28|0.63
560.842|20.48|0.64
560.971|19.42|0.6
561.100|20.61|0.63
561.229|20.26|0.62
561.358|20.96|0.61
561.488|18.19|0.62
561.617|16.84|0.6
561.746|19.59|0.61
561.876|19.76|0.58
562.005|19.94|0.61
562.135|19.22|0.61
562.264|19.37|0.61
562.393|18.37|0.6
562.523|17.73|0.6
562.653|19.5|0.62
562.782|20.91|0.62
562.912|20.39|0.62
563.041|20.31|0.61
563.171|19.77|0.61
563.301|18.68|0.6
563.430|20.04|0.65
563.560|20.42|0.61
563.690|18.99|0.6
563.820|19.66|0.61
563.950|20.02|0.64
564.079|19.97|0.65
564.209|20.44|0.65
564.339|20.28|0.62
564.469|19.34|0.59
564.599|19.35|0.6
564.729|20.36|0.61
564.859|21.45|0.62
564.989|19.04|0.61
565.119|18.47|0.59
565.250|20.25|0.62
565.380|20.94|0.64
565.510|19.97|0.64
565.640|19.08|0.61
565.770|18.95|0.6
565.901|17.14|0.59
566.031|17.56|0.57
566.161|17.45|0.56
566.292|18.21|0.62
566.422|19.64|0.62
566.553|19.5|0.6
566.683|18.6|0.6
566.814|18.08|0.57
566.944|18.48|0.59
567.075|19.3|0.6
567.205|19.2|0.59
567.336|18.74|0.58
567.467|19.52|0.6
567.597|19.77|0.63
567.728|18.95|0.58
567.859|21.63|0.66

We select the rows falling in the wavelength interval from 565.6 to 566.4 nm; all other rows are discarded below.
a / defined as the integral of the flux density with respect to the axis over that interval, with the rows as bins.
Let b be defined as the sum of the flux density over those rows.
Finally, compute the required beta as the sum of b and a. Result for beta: 122.9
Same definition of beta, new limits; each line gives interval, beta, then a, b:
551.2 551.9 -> 135.2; 14.1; 121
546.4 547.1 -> 133.6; 14.0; 120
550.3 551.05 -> 136.3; 15.2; 121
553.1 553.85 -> 135.2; 15.0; 120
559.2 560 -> 128.8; 15.2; 114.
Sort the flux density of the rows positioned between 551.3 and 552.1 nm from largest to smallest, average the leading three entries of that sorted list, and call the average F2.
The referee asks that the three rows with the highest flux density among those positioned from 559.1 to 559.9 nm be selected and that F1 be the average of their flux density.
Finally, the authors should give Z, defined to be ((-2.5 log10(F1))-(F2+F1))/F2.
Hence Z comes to -2.08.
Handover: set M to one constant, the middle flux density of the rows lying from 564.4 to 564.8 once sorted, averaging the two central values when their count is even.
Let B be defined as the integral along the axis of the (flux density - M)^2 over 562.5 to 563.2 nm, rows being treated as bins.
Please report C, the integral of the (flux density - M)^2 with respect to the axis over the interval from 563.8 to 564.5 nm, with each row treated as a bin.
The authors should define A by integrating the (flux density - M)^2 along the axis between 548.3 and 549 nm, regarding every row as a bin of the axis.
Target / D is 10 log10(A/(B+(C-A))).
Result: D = -1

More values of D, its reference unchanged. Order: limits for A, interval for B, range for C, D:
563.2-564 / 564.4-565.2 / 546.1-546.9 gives -7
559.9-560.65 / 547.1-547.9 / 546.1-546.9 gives -2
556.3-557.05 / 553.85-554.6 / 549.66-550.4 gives 0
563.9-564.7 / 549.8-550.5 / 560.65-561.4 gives -5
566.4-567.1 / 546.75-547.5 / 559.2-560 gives -5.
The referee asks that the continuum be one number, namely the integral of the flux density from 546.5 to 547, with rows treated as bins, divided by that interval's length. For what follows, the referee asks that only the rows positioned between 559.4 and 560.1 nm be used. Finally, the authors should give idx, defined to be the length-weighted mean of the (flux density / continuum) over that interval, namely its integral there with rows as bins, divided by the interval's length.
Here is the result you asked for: 0.96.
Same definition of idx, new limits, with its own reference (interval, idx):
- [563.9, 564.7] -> 0.98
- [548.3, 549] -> 0.99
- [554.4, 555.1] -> 1.01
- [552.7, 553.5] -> 0.93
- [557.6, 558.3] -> 0.94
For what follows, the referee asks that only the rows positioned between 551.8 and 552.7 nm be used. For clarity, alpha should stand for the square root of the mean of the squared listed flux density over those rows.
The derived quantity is 19.5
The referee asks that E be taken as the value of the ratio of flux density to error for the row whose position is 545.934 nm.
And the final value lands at 33.1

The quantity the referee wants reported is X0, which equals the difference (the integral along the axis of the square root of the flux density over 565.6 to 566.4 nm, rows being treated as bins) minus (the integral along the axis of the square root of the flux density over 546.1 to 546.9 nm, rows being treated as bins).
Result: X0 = 0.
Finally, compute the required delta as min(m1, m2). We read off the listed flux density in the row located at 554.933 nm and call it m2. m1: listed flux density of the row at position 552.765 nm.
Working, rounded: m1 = 18.8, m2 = 22.51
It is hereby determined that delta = 18.8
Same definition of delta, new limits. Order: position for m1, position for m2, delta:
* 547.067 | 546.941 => 19.6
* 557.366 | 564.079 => 18.0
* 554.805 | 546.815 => 20.4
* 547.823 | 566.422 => 19.6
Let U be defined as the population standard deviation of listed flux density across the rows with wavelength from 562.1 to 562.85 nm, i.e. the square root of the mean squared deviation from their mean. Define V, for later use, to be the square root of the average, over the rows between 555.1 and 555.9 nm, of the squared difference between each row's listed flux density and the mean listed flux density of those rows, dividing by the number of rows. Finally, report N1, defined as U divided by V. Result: 1.1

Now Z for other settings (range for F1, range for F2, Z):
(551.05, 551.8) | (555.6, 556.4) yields -2.25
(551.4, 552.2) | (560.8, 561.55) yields -2.19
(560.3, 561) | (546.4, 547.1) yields -2.17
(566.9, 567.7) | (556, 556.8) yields -2.14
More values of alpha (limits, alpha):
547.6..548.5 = 20.1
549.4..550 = 19.2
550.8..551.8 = 20.4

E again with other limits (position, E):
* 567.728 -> 32.7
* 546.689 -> 33.0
